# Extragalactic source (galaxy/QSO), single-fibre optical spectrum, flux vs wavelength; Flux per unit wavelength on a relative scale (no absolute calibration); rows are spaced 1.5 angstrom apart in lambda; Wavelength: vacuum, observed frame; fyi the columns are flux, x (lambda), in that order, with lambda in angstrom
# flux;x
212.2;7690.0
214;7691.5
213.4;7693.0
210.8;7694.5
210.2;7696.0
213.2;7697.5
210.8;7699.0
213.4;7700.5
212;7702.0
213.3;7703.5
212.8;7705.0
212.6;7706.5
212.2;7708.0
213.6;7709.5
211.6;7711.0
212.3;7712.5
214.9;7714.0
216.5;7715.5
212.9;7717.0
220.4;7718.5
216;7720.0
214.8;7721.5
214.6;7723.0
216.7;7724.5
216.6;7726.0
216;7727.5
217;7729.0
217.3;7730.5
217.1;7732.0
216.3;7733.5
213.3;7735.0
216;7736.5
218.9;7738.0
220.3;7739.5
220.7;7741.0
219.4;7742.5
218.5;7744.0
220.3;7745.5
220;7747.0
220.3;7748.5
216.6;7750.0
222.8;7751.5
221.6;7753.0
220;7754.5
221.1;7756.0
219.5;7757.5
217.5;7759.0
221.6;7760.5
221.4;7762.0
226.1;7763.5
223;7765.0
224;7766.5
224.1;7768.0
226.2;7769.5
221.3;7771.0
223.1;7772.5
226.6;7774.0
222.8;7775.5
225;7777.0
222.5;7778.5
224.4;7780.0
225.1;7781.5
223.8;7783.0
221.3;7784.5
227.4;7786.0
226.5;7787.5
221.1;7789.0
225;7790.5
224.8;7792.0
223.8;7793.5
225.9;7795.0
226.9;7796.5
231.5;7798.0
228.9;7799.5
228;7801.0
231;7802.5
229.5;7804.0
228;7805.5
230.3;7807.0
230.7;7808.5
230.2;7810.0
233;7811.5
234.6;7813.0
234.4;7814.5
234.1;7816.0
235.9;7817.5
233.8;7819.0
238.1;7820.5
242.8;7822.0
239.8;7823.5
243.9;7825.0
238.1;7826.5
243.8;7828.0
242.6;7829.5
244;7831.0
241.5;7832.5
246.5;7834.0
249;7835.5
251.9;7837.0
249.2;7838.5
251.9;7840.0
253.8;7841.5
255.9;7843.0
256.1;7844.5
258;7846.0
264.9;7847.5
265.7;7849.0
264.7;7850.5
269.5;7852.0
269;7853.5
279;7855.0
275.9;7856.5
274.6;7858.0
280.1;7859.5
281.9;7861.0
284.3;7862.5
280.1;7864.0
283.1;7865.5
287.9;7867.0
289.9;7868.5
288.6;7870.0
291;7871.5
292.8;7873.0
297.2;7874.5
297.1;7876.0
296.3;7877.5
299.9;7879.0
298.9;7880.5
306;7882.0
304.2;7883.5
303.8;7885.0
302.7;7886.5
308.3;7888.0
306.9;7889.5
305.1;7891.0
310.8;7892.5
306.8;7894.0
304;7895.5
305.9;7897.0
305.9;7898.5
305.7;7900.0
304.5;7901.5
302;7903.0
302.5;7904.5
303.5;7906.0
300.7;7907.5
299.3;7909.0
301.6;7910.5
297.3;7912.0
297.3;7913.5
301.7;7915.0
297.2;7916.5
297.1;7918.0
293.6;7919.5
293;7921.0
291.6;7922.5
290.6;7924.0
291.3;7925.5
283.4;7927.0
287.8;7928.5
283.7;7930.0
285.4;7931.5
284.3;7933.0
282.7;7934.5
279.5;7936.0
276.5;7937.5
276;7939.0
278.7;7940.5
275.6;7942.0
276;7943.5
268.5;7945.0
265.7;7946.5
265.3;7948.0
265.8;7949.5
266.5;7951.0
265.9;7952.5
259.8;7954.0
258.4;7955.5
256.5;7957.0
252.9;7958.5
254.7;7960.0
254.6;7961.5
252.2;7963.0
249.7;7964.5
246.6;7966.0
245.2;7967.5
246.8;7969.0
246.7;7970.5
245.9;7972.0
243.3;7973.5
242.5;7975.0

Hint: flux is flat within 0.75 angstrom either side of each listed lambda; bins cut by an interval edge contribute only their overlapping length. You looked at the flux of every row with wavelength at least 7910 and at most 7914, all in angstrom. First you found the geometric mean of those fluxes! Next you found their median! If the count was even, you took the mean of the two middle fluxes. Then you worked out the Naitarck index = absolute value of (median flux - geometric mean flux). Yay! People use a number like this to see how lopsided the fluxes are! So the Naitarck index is 1.4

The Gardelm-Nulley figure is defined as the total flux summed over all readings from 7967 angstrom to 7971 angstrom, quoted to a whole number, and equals 739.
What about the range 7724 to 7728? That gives 649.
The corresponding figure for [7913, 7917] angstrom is 896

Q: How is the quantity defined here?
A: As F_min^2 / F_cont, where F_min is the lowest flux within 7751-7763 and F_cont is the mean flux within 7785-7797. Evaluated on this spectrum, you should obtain 210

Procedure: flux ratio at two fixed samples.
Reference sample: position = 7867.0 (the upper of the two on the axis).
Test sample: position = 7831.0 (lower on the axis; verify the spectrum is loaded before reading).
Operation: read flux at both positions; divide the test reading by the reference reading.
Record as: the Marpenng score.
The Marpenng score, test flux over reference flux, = 0.85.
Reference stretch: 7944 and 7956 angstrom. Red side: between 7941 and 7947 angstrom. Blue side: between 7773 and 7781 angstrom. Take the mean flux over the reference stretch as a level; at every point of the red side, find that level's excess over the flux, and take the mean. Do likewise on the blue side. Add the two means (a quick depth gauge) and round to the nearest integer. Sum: 33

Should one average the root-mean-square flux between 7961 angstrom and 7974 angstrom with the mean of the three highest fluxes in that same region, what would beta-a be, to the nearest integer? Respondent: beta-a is 250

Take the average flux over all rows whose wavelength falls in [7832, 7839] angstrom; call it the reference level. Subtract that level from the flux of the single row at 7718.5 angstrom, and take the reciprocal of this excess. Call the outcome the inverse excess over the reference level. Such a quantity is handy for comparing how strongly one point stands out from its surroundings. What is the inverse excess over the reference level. -0.037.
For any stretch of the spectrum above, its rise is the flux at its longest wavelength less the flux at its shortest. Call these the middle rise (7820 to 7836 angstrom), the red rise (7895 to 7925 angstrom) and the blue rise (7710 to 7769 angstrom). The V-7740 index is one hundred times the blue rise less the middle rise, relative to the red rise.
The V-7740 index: -12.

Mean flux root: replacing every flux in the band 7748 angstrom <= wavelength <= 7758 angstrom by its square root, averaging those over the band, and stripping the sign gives 14.8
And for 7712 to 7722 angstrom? 14.7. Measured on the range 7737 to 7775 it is 14.9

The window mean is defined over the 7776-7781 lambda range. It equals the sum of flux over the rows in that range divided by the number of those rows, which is 224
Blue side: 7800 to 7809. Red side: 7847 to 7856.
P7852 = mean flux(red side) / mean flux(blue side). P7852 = 1.17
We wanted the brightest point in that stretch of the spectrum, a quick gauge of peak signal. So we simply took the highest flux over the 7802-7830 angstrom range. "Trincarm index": 243.9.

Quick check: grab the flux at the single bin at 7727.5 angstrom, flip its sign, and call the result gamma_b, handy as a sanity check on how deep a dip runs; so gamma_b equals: -216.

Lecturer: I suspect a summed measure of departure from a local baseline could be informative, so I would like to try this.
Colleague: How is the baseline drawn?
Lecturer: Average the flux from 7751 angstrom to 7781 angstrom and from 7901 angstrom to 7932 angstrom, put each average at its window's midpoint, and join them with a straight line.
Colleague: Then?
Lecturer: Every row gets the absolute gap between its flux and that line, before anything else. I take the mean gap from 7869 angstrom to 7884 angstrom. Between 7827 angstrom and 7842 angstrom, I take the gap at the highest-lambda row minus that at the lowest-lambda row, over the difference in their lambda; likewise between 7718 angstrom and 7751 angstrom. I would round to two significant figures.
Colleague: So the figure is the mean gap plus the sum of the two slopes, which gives 20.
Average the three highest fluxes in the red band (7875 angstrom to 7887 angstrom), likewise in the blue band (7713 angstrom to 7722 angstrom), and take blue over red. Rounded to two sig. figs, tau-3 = 0.71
